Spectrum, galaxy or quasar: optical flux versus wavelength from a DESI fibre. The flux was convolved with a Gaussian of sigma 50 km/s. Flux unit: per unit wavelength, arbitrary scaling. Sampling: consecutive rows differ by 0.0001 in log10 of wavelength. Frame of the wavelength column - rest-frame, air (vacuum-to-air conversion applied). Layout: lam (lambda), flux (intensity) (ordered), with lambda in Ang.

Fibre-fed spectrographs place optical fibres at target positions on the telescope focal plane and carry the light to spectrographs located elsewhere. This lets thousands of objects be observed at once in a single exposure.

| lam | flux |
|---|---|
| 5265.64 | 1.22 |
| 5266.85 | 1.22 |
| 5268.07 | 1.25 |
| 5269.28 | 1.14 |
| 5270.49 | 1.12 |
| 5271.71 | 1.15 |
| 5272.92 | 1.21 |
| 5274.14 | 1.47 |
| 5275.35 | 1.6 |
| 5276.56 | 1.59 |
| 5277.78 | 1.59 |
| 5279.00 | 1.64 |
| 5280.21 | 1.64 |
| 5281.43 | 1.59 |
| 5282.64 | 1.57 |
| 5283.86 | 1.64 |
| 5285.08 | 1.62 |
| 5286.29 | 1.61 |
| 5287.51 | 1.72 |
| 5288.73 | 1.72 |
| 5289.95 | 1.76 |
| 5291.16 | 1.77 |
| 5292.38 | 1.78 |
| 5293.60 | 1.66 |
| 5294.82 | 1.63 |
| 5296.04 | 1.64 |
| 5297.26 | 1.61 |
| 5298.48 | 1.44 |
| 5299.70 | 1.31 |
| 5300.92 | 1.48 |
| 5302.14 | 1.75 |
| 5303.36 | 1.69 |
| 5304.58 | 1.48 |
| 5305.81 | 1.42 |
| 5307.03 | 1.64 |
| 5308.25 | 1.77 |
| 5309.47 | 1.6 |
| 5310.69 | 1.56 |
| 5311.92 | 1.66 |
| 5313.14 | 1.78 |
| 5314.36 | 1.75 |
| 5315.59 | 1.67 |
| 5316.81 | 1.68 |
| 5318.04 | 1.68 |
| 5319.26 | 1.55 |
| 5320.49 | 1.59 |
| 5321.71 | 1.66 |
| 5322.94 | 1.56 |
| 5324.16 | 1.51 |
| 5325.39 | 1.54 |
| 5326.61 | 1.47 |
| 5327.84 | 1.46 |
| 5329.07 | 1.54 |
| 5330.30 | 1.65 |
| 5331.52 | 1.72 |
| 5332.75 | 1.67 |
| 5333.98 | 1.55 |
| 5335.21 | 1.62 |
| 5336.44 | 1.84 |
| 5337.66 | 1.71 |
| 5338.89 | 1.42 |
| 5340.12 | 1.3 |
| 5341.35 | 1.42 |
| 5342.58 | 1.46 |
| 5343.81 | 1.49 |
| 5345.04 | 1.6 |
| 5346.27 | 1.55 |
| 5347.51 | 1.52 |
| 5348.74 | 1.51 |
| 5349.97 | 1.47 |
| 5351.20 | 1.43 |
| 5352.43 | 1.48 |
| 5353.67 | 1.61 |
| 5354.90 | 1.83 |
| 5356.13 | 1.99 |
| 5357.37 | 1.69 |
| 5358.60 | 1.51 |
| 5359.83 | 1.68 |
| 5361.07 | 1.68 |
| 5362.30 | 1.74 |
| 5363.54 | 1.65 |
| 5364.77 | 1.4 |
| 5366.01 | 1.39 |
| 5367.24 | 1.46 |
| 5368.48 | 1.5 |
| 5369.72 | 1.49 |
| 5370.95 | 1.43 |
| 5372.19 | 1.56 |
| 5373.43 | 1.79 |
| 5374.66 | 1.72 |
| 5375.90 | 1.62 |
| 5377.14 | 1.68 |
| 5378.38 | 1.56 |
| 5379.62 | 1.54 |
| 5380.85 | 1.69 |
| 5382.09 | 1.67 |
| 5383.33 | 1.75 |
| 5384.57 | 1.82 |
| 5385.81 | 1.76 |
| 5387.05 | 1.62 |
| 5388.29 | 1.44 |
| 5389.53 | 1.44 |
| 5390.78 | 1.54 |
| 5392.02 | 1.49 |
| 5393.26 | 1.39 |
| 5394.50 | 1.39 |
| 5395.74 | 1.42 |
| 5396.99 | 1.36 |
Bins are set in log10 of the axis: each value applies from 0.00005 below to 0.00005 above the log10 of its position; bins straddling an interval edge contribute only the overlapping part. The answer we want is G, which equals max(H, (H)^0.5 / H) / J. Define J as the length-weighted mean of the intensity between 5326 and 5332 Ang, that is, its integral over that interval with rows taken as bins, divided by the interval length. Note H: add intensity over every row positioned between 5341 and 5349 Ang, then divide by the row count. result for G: 0.96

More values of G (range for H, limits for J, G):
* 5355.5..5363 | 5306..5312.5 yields 1.05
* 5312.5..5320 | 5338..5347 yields 1.15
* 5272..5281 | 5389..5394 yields 1.05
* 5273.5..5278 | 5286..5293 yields 0.90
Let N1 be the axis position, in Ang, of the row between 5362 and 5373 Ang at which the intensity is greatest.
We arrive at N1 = 5362.30 Ang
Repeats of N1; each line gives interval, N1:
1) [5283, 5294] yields 5292.38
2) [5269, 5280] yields 5279.00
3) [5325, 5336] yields 5331.52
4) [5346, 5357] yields 5356.13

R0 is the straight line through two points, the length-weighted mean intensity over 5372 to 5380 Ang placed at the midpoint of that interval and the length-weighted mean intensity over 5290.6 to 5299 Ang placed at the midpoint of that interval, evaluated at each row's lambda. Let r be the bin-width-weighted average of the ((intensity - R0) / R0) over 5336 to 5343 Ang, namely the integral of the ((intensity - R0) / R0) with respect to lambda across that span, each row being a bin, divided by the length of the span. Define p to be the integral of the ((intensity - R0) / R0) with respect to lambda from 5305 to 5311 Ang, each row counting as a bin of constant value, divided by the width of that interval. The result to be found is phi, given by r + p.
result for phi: -0.11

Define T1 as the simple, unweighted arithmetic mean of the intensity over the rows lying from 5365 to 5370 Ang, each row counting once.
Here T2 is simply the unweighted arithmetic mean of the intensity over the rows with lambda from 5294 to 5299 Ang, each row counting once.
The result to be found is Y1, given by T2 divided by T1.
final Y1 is 1.08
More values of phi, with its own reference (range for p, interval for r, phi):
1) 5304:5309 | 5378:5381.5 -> -0.07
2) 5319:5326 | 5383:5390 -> -0.05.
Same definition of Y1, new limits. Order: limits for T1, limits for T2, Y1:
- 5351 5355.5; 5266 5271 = 0.74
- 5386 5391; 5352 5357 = 1.14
